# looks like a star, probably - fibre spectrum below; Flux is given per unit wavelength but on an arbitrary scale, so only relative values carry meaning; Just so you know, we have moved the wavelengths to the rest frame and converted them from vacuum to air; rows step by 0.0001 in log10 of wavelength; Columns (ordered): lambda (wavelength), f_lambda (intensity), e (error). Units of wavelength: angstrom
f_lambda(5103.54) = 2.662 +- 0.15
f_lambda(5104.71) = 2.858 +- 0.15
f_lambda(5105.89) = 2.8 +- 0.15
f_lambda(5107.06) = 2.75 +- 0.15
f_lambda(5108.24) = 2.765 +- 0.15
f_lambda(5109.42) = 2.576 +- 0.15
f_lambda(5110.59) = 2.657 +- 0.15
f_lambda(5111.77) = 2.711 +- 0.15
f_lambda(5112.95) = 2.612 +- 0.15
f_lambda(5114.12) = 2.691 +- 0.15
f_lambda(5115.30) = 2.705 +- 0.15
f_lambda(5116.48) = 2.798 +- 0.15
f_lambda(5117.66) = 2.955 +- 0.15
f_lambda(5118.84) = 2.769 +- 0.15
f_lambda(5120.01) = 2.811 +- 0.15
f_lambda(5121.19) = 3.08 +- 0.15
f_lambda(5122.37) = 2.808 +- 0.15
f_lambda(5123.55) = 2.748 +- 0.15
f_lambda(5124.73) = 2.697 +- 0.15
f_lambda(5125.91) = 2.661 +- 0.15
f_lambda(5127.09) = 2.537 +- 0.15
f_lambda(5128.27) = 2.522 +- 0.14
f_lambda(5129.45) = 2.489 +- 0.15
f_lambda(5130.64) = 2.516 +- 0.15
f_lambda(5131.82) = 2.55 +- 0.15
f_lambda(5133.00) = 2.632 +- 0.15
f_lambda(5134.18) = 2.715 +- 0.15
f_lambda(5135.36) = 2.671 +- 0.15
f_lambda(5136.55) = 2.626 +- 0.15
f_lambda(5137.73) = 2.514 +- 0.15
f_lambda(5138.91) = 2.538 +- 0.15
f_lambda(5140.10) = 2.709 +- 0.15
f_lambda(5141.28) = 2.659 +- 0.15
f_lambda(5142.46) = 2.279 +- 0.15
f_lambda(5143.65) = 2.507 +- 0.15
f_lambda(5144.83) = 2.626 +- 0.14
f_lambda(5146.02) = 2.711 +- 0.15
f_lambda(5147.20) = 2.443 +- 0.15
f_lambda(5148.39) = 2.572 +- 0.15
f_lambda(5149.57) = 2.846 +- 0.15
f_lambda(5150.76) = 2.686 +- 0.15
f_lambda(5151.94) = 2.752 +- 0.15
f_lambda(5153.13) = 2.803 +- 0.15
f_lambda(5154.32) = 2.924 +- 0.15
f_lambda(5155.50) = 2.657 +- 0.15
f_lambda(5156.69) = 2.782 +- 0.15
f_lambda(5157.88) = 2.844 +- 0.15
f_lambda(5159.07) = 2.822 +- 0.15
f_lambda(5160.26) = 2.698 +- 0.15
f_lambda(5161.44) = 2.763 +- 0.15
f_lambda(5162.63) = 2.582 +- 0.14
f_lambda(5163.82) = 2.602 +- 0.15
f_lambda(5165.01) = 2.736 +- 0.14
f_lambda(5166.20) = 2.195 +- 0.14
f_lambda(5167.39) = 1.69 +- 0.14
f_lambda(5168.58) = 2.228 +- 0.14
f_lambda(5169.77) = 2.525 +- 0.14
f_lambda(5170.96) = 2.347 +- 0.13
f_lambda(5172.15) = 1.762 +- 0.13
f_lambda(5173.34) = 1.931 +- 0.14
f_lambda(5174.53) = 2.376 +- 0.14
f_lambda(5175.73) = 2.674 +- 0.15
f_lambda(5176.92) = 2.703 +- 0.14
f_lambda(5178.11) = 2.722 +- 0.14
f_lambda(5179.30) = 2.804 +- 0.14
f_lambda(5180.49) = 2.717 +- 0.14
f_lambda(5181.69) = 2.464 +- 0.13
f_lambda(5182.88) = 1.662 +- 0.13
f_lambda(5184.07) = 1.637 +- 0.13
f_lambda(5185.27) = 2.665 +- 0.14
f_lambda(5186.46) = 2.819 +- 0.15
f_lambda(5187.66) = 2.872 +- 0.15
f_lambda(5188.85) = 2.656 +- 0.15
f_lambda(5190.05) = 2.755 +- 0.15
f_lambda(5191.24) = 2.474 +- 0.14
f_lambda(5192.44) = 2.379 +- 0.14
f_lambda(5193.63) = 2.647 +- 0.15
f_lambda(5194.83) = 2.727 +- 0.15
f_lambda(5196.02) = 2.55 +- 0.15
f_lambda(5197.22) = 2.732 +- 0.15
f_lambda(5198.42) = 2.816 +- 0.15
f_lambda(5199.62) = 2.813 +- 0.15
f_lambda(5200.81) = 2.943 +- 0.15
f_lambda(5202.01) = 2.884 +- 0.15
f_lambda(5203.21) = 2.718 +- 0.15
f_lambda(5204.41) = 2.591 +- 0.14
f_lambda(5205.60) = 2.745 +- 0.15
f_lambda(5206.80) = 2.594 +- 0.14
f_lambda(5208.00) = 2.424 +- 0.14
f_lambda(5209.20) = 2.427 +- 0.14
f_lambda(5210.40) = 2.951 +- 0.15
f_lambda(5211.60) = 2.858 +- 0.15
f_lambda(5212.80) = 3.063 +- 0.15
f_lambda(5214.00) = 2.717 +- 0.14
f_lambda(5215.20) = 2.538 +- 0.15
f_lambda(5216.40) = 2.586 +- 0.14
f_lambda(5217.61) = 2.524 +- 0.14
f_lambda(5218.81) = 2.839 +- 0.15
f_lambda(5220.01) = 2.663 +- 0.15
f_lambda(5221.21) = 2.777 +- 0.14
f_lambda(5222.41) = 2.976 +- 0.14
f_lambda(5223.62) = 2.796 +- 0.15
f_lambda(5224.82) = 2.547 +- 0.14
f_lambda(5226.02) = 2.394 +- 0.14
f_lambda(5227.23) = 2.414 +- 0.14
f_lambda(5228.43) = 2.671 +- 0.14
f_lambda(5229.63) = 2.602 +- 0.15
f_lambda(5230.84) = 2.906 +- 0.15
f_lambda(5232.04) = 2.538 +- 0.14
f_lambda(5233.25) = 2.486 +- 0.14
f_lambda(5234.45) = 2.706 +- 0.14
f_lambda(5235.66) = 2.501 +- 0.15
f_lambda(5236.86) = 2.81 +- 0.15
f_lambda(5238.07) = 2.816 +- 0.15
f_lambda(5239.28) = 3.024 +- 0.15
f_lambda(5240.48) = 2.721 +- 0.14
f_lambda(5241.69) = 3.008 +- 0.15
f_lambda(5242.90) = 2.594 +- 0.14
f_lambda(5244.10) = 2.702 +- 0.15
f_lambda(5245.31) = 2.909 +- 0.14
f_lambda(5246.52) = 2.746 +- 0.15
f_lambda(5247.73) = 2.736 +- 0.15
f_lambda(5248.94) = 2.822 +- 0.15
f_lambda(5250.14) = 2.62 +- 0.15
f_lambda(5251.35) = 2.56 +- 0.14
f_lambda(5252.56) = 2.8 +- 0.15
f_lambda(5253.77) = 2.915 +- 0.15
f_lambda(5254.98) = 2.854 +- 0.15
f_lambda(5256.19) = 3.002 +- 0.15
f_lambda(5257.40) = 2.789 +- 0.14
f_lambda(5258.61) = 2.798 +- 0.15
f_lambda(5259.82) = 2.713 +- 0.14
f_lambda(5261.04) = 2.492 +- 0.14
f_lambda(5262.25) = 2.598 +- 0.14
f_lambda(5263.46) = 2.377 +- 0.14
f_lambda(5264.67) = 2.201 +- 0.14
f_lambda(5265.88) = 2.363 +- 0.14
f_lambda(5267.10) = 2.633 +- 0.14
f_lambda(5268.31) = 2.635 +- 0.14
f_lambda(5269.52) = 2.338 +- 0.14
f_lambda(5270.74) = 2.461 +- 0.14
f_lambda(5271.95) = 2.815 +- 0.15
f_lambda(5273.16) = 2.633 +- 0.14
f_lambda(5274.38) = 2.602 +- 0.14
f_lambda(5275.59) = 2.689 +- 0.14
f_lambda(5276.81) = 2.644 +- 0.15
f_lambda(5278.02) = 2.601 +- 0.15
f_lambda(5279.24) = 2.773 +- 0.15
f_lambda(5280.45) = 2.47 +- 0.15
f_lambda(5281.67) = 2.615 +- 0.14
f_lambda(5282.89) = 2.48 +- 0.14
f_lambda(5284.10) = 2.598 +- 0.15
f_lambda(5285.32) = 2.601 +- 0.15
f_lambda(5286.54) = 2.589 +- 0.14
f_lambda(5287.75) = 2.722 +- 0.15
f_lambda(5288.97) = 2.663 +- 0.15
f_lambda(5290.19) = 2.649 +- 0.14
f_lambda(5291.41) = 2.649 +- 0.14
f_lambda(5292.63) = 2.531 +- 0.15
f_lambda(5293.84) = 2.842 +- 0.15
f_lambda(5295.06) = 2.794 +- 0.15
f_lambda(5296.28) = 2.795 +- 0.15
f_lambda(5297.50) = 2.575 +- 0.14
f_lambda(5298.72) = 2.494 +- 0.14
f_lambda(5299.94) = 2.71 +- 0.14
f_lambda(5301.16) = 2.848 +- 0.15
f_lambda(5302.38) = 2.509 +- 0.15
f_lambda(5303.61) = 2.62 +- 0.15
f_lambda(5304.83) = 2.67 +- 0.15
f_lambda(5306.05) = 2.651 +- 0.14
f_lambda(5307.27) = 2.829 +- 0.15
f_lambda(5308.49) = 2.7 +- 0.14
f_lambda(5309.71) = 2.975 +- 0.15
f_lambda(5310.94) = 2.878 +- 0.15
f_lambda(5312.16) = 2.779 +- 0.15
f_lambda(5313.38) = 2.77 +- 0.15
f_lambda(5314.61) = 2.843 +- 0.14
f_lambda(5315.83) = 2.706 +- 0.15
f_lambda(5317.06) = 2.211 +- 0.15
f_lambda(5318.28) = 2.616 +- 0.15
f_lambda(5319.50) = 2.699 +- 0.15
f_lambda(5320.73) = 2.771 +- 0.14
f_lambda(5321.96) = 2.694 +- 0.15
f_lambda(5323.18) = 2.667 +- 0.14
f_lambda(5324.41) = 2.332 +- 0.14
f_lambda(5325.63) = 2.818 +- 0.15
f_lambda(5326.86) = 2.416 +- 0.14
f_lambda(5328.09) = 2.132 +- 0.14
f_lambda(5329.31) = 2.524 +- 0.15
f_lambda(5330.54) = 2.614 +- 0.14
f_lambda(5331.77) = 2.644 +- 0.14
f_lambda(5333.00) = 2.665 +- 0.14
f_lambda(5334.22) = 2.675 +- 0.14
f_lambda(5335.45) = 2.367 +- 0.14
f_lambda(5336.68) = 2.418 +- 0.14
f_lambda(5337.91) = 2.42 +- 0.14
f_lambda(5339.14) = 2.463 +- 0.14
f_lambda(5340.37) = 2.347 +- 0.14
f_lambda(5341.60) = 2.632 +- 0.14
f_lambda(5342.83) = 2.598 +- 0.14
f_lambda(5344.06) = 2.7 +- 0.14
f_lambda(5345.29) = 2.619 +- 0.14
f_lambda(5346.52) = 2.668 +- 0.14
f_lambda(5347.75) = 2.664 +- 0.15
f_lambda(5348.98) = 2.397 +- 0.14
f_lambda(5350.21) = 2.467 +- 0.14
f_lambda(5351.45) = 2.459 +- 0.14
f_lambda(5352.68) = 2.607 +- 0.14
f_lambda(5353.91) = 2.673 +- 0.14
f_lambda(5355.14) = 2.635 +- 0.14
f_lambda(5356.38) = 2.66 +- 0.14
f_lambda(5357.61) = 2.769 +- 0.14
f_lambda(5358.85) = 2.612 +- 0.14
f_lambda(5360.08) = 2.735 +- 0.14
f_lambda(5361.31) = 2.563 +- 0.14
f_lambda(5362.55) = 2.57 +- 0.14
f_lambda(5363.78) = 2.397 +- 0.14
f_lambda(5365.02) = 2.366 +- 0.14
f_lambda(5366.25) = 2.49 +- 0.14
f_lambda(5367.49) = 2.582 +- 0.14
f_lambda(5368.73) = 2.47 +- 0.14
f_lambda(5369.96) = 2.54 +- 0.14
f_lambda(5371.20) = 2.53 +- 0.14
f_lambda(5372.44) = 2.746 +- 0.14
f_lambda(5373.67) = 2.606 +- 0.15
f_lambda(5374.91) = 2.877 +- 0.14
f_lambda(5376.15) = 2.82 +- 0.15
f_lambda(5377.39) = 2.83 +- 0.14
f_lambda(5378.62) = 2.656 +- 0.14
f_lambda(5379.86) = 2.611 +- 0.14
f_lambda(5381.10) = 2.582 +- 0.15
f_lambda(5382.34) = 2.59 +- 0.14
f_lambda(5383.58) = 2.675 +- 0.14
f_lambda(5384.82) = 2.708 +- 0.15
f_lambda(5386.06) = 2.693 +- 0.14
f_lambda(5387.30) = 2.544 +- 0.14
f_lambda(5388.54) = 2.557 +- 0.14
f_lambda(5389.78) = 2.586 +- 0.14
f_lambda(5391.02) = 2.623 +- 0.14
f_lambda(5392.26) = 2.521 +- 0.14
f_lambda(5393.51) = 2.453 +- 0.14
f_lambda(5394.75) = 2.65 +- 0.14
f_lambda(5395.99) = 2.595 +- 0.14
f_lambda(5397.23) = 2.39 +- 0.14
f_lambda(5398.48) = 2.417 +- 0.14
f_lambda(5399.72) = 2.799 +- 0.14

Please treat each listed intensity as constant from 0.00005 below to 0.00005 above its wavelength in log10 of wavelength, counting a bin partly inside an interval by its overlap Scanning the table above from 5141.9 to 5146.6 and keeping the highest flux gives 2.711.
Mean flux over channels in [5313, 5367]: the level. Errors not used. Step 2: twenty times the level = 51.4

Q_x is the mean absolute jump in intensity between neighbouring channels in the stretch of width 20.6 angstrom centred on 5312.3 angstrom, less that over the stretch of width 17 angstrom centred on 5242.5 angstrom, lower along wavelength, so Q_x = -0.049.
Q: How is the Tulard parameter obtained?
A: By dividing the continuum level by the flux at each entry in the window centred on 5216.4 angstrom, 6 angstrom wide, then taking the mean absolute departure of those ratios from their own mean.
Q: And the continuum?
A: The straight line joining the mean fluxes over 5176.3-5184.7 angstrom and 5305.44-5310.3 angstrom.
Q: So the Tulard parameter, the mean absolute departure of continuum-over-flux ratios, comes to 0.039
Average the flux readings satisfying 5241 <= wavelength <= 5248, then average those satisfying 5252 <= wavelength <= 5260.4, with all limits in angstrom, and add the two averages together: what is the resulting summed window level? 5.62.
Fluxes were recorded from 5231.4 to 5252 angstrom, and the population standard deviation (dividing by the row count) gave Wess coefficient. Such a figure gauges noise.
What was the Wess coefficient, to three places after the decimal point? 0.159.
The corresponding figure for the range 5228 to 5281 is 0.183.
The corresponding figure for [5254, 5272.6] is 0.220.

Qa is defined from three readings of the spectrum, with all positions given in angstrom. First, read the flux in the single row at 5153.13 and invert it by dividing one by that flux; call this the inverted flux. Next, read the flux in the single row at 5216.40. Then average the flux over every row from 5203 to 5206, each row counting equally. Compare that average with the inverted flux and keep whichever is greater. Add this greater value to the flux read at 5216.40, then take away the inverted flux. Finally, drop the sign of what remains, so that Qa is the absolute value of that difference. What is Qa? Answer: 4.91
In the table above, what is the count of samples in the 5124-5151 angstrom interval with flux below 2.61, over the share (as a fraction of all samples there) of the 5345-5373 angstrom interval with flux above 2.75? 253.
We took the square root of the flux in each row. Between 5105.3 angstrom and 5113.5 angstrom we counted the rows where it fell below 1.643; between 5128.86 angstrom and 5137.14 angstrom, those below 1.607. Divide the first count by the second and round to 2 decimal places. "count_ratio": 1.00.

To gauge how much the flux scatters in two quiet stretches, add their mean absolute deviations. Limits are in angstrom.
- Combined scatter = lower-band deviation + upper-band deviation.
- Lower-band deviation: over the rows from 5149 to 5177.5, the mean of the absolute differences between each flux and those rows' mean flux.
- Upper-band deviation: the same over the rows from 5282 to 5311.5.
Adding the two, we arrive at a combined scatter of 0.38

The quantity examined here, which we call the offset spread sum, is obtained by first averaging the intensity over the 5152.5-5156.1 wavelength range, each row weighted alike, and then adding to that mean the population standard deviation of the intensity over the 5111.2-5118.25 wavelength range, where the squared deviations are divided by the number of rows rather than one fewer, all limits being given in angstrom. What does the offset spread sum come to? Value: 2.90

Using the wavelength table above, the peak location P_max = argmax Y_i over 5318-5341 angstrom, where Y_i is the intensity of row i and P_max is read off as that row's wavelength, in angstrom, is 5325.63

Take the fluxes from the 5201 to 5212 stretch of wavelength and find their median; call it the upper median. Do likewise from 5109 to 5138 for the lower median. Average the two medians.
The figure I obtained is 2.69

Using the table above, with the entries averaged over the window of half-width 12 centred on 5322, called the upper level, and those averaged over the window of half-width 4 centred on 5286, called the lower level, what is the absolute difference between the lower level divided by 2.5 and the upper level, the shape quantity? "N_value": 1.58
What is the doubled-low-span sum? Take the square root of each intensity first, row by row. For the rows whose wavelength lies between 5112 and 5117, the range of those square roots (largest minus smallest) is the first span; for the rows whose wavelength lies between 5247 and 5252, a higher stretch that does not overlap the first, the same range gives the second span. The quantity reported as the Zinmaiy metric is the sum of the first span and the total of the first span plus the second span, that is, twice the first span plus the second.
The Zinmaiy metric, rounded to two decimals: 0.19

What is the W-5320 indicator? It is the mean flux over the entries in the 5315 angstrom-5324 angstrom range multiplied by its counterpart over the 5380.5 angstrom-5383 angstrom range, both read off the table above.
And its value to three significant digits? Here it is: 6.78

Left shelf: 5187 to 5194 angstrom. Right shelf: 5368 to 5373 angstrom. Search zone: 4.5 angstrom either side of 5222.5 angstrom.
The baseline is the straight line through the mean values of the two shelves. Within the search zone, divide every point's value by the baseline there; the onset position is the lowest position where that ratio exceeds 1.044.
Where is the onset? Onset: 5218.81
